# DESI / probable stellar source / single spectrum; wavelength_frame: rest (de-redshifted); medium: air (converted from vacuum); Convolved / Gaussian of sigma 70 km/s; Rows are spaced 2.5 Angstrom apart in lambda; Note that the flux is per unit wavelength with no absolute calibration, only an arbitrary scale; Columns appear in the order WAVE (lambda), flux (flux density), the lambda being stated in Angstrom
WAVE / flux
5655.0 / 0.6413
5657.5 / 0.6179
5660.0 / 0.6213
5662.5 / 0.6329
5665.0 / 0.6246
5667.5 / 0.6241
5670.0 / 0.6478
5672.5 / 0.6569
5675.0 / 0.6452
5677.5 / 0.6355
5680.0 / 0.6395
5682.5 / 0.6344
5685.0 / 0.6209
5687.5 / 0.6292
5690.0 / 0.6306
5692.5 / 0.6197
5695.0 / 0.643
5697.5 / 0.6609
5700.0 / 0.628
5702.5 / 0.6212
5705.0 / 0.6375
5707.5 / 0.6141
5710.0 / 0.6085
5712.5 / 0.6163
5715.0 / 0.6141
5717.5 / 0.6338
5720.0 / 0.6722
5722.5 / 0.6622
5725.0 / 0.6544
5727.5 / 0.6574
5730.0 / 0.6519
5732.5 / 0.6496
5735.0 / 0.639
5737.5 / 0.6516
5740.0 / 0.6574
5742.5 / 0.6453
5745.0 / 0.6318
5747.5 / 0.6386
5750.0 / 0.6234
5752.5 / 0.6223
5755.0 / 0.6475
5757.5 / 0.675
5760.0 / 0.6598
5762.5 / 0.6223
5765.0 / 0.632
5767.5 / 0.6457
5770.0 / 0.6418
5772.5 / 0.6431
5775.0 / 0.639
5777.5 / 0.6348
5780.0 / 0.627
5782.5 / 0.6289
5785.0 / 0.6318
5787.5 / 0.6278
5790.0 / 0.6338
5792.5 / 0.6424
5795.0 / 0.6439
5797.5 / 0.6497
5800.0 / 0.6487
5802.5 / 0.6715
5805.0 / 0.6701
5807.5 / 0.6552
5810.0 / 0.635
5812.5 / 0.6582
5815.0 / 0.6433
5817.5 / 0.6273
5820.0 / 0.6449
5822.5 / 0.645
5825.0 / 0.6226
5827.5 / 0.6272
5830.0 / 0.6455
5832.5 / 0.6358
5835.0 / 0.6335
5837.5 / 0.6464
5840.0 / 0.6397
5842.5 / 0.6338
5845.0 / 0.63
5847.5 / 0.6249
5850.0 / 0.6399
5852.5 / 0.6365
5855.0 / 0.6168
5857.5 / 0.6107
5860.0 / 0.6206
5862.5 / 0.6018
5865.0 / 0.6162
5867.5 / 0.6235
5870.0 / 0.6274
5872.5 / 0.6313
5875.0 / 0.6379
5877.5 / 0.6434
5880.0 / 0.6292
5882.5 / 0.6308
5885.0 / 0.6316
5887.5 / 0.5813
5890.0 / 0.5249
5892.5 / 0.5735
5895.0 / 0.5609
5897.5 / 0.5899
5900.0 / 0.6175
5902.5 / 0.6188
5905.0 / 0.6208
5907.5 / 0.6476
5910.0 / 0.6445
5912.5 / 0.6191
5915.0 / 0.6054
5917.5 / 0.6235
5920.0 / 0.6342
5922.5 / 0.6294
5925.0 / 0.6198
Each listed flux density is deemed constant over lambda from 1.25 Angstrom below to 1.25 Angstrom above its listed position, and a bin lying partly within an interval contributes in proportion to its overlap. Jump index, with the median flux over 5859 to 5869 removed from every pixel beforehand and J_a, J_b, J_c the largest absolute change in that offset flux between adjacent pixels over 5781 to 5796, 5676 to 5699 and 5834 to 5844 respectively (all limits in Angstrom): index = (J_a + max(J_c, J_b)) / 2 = 0.016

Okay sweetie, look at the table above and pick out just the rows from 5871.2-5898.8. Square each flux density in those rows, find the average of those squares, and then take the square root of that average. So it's 0.604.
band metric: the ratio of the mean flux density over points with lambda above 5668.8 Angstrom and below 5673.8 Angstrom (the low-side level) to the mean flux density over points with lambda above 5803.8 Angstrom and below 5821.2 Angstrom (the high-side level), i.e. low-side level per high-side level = 1.01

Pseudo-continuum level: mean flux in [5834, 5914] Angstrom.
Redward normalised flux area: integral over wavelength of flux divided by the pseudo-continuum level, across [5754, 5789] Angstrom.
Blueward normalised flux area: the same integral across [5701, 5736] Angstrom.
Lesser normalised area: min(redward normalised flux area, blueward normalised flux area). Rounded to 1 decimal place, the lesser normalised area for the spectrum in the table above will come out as 36.1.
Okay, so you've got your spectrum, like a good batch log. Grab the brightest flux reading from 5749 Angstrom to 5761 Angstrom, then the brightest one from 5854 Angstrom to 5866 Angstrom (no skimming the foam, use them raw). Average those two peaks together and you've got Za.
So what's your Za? 0.648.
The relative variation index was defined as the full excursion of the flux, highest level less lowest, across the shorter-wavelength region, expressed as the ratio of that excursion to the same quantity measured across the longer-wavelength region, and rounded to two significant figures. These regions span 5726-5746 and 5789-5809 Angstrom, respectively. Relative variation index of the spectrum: 0.68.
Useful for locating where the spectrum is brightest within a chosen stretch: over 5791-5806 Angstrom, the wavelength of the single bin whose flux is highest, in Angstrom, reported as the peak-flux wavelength 5802.5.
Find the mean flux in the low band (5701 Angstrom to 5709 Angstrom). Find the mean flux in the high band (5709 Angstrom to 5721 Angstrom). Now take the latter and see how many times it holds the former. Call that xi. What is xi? 1.01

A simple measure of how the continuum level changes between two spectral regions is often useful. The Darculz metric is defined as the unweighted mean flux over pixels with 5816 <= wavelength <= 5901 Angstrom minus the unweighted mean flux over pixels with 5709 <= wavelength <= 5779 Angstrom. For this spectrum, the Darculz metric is -0.021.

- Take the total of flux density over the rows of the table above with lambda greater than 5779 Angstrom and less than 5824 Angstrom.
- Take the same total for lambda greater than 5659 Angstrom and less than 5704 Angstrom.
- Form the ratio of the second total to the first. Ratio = 0.99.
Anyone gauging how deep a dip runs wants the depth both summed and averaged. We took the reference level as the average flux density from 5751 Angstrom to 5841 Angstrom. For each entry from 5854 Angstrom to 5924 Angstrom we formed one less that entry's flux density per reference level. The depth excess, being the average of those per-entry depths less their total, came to -1.13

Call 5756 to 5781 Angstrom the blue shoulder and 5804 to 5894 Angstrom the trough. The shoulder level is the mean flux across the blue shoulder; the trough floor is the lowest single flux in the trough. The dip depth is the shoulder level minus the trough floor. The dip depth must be 0.12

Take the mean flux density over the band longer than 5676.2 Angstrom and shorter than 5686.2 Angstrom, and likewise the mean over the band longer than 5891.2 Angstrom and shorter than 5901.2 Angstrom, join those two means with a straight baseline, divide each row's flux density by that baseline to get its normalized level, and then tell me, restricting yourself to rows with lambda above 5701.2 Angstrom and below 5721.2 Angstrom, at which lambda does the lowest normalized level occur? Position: 5710.0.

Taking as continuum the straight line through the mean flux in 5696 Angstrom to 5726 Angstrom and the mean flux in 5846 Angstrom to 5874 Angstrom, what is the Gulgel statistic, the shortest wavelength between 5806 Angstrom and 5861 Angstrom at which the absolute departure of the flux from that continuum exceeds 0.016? 5807.5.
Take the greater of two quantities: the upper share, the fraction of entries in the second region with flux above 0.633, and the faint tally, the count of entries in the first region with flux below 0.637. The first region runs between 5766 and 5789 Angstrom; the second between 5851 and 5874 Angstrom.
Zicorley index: 5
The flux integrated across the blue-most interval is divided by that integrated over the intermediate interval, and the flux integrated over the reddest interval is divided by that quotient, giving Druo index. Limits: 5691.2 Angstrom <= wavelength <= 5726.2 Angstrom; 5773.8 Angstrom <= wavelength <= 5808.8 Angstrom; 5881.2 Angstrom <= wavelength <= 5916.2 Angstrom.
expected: 21.45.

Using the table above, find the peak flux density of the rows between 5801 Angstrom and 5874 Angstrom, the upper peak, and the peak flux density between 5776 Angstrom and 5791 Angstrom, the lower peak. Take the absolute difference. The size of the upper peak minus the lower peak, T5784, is 0.037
